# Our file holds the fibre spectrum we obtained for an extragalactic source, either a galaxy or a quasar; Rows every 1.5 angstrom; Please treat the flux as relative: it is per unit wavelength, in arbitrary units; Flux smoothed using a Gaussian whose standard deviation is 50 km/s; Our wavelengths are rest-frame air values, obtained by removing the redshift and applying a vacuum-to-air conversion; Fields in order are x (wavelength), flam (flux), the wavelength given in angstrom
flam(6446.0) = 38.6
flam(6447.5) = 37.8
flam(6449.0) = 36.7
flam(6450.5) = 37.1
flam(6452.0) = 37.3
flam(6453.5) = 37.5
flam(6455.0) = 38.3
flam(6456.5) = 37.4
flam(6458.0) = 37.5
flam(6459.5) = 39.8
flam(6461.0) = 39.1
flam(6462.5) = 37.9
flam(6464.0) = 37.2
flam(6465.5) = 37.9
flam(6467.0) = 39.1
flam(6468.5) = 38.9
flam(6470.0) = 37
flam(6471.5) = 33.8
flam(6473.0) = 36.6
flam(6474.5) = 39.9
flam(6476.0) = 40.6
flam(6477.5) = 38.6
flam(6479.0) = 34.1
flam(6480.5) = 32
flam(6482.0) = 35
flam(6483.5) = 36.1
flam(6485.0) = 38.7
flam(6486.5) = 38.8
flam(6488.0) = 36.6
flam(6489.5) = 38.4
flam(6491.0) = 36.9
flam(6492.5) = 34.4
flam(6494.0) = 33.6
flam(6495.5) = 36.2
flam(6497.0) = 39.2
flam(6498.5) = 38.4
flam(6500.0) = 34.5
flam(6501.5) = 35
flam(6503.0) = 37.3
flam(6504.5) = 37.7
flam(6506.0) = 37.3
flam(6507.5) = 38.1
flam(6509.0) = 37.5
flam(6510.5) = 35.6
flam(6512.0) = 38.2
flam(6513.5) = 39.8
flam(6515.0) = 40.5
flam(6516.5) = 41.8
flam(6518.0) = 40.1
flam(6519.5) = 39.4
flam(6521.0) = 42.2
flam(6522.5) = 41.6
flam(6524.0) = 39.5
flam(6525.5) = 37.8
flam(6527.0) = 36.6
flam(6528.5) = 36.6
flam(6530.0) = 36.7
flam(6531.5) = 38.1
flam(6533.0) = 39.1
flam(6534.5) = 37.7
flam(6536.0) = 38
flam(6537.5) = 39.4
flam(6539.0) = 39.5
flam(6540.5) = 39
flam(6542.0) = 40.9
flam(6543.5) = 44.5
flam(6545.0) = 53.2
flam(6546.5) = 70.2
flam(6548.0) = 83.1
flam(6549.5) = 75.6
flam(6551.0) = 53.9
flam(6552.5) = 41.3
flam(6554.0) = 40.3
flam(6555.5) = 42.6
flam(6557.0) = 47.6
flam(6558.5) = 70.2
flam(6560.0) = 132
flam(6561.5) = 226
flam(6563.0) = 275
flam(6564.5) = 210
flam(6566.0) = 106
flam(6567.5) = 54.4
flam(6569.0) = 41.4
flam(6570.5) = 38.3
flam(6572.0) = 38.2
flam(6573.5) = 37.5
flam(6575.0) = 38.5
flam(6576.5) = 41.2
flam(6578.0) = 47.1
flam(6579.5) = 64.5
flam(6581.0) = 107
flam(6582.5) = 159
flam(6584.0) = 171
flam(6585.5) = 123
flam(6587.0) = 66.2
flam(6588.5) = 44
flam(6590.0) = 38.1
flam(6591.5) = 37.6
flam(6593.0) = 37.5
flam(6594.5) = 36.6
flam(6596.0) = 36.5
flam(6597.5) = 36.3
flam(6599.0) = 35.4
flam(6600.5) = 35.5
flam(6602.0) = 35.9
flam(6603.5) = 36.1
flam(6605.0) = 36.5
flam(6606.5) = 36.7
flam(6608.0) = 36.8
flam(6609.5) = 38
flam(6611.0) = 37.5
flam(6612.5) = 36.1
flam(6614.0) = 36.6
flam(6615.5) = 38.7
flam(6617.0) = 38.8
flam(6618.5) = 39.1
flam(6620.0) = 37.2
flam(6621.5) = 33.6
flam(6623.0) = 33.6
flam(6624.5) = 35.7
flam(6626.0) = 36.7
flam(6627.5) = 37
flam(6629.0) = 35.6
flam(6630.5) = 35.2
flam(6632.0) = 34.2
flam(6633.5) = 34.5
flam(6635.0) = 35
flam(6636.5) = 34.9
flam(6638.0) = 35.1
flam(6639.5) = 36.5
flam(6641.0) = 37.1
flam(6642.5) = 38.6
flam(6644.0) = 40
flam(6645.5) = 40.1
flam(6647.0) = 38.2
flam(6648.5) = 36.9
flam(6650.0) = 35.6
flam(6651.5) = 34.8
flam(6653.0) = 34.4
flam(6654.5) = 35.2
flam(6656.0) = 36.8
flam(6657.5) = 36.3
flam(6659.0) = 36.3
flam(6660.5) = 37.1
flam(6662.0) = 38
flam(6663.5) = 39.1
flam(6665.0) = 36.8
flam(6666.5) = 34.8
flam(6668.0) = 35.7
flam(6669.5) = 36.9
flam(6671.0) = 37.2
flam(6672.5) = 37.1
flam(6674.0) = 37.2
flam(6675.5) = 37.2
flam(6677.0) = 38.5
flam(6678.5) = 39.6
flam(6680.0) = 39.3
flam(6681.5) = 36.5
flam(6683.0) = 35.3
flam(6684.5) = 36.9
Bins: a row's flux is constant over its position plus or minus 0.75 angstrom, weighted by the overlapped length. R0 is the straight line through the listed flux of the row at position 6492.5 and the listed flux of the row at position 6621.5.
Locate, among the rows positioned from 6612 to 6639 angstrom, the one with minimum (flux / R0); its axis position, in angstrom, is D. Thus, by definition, 6621.5 angstrom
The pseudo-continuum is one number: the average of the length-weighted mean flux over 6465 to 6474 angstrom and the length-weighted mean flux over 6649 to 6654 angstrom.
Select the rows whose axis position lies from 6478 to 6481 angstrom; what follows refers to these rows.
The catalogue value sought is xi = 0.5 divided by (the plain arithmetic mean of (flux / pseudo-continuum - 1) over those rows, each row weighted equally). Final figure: -6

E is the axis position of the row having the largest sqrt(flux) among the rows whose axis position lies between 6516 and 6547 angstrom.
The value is 6546.5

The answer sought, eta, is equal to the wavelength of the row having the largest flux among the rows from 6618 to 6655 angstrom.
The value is 6645.5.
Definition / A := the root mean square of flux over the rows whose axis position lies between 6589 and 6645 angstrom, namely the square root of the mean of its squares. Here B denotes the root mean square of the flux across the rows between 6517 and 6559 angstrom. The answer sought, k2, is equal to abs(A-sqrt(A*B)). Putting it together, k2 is 5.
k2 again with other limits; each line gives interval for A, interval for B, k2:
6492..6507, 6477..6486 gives 0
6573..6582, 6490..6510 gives 14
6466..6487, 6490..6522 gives 0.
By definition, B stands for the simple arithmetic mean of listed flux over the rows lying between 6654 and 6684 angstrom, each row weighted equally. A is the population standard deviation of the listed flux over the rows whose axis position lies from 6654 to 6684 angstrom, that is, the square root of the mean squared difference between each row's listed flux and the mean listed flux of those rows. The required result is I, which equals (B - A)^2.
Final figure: 1278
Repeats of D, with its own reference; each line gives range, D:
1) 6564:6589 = 6573.5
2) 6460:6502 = 6480.5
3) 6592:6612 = 6599.0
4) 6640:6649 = 6648.5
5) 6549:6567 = 6554.0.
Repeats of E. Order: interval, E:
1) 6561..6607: 6563.0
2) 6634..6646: 6645.5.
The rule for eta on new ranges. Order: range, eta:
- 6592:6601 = 6593.0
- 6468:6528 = 6521.0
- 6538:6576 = 6563.0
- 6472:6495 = 6476.0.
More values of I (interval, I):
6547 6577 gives 234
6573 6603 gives 384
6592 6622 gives 1261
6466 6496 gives 1187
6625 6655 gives 1193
